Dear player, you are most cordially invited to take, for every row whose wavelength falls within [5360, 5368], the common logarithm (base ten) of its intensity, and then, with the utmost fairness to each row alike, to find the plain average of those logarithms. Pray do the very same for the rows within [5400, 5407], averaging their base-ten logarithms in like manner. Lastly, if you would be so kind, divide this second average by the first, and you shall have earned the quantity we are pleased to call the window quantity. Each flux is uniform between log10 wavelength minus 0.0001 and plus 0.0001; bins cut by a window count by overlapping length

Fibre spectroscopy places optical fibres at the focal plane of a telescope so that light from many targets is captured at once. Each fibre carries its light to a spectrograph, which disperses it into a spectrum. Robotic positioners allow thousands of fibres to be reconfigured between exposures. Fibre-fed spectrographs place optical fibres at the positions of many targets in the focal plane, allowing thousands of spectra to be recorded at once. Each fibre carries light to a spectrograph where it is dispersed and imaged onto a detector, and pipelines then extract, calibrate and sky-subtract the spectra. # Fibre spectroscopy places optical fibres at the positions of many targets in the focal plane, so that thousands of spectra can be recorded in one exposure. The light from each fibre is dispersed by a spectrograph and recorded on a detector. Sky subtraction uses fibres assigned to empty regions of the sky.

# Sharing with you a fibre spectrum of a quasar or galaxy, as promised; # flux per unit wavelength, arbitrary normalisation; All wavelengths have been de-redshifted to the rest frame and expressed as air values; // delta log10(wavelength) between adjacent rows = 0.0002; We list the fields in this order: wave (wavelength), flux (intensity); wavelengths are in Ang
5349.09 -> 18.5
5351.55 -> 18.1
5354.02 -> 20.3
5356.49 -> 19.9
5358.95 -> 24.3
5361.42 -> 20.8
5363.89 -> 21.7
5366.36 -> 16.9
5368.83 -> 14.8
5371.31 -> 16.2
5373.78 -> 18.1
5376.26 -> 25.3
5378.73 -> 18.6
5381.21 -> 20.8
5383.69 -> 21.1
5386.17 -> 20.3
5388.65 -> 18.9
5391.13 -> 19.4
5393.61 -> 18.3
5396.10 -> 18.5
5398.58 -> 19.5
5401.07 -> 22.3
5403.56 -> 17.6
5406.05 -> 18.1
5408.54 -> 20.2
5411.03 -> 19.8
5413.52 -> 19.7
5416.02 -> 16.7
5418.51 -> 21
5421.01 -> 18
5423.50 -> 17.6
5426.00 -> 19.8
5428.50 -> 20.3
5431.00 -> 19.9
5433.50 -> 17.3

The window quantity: 0.99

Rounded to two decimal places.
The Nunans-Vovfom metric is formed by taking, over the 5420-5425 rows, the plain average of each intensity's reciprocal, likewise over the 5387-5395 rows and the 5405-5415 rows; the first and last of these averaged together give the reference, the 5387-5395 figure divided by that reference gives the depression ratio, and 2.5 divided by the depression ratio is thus 2.54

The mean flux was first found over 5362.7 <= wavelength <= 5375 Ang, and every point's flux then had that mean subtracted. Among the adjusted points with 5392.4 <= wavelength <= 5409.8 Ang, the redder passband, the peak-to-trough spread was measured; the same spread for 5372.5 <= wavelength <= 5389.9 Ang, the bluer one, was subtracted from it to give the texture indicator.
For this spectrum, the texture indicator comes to -2.5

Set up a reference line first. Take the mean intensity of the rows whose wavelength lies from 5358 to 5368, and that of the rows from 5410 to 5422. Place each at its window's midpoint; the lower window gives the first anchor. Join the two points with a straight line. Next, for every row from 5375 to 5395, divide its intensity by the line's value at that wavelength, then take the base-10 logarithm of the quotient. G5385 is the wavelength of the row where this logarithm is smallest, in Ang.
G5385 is 5378.73 Ang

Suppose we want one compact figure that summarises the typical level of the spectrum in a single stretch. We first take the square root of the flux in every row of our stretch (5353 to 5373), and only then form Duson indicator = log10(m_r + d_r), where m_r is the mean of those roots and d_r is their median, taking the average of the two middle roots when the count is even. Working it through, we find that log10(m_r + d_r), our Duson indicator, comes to 0.948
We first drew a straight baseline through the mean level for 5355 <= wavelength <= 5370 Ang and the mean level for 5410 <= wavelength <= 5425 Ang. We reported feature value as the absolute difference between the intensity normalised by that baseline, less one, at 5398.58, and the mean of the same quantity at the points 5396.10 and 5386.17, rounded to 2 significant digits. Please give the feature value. 0.012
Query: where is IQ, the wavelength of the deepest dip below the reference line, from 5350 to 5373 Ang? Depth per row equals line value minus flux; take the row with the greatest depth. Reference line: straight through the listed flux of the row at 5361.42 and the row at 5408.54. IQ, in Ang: 5368.83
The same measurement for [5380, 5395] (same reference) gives 5393.61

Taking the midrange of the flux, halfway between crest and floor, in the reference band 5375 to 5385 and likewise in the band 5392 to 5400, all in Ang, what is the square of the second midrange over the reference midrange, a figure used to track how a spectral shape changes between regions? 0.74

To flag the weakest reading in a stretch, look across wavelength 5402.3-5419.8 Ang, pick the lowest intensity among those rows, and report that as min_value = 16.7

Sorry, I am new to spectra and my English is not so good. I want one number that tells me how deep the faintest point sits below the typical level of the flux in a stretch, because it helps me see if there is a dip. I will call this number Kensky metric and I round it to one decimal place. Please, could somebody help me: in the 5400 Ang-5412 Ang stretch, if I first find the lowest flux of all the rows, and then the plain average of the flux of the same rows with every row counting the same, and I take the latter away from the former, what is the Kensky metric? -2.0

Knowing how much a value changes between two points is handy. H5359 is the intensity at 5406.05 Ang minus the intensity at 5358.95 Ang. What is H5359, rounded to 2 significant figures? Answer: -6.2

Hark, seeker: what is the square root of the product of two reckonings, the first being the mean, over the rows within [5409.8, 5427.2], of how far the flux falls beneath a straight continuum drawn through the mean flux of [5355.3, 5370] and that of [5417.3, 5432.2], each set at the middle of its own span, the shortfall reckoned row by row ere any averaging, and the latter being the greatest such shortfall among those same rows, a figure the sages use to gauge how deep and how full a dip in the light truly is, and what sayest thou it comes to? 1.2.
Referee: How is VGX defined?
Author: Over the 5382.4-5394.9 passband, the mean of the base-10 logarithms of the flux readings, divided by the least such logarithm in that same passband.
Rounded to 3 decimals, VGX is 1.023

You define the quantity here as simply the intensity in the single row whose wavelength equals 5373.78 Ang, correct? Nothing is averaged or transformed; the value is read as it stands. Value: 18.1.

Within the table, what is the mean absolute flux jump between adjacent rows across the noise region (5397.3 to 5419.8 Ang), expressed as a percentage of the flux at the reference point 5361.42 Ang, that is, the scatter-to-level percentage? 11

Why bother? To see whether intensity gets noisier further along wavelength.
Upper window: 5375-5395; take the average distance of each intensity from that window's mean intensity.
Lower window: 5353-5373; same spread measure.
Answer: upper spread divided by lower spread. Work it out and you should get 0.607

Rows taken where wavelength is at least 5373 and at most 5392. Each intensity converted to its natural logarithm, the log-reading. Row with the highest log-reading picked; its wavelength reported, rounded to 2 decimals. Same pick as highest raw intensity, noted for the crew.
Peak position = 5376.26 Ang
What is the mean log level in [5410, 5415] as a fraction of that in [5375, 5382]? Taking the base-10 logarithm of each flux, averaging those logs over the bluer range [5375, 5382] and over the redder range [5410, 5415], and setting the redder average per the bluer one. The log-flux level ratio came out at 0.97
